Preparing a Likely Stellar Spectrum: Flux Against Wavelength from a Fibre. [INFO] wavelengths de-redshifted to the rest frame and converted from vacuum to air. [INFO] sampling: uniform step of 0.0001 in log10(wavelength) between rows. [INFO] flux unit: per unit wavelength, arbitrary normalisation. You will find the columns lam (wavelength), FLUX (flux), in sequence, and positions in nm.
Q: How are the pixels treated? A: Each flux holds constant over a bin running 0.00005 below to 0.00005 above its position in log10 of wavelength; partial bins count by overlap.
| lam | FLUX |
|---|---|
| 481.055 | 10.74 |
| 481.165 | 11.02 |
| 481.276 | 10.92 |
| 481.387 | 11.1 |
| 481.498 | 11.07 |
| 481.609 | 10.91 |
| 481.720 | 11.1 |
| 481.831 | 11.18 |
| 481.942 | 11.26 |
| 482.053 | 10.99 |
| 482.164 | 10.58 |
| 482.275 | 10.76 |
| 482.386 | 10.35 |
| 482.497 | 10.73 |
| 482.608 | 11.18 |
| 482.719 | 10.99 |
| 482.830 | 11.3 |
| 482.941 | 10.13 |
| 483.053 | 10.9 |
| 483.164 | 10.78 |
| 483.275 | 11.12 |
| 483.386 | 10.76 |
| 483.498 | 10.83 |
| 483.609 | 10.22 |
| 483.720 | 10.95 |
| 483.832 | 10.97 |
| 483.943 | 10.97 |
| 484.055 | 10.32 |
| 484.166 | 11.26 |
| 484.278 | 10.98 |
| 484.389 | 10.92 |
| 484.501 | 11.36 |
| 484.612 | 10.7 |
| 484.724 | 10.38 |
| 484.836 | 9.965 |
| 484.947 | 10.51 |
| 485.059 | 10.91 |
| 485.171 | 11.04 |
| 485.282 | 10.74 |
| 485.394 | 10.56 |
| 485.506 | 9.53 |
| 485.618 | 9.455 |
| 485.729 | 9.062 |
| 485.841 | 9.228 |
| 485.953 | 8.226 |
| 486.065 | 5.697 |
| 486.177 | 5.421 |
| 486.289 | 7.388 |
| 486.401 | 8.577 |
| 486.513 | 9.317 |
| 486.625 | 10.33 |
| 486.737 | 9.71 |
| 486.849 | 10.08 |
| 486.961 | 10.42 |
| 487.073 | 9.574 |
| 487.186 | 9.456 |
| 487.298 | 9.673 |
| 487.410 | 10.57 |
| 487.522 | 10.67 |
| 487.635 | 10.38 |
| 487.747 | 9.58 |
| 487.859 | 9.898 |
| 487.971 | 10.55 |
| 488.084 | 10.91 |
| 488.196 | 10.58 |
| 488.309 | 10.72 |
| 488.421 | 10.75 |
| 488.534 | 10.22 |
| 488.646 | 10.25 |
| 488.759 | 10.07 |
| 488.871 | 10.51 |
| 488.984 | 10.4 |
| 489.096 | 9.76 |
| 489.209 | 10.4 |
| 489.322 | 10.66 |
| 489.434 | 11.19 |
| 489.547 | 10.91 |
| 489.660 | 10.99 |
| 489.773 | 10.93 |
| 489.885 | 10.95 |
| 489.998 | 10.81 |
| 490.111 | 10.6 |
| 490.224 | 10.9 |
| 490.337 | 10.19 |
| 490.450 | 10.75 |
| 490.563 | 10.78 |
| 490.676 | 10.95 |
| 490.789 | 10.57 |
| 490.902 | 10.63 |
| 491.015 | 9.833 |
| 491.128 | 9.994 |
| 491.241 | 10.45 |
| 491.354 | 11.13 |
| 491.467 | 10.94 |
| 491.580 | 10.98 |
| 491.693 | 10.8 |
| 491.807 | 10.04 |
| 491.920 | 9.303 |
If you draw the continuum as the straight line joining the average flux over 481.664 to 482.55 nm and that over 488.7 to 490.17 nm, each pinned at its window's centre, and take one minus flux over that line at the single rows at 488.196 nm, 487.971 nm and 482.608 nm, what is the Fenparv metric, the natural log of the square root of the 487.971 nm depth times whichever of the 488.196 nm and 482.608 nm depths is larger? -4.6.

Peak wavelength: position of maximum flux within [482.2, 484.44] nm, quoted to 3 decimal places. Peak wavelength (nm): 482.830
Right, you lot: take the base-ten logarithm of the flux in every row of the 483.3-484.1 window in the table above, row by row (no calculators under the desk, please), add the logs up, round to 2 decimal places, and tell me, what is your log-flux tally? 7.21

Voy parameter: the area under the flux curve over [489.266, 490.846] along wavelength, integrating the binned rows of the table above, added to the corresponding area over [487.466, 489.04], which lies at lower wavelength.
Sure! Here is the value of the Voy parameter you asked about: 33.4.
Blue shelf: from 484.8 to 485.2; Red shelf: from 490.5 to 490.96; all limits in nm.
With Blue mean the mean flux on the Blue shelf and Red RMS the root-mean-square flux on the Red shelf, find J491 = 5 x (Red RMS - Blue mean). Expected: 0.6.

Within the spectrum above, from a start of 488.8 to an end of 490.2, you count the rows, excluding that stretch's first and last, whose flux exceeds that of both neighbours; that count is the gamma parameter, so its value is 3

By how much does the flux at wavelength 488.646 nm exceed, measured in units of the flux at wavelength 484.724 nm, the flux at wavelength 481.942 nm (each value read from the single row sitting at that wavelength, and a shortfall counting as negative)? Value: -0.10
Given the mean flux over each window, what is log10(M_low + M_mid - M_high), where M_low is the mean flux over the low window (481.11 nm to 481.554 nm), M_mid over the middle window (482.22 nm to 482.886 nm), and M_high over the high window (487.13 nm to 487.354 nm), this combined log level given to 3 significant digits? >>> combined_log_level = 1.09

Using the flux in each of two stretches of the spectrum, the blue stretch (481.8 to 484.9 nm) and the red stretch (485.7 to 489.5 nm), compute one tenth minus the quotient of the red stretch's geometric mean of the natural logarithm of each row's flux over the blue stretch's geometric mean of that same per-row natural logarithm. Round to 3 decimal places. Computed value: -0.848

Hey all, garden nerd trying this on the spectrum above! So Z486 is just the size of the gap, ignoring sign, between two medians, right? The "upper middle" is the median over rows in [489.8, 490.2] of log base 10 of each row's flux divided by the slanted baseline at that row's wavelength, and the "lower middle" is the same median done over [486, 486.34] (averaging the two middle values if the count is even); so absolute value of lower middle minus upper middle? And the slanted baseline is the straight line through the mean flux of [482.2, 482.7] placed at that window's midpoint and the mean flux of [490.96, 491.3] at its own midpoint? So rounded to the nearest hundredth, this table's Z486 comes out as 0.29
